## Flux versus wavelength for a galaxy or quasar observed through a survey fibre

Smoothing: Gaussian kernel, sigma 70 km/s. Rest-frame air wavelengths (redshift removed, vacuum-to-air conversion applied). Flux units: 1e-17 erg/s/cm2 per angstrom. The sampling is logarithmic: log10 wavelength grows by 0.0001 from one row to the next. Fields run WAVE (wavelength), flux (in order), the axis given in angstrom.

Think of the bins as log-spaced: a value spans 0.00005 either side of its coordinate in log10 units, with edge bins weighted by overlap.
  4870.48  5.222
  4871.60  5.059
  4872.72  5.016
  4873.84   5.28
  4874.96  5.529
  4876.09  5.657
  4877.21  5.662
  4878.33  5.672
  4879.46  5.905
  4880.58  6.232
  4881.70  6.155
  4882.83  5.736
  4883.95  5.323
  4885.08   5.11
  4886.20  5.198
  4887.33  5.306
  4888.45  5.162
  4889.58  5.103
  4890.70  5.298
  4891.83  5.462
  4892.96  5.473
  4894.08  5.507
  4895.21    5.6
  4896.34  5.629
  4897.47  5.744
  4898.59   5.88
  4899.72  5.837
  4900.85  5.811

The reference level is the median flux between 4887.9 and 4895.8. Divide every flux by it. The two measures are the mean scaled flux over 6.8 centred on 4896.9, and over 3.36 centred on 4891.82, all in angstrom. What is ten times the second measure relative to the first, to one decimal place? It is 9.5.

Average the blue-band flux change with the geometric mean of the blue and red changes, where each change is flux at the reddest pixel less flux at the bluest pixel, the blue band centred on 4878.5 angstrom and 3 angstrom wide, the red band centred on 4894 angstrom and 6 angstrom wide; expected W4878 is 0.2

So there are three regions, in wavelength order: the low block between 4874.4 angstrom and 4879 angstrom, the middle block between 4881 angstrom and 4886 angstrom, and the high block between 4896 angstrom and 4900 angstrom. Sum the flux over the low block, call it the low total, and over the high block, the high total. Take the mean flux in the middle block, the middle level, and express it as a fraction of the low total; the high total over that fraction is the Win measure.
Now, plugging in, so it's 93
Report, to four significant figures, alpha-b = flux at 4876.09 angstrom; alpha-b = 5.657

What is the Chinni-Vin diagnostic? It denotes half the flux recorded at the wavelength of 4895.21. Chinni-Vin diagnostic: 2.80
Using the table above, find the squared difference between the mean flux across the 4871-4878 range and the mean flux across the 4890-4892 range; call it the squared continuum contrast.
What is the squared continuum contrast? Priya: 0.00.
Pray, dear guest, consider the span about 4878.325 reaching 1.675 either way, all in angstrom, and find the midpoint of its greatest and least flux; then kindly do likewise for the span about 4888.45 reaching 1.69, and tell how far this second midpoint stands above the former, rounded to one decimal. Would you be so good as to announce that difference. -0.6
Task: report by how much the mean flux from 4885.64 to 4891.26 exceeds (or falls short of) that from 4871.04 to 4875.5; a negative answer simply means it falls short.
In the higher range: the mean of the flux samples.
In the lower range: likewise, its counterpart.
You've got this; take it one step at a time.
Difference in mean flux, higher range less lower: 0.0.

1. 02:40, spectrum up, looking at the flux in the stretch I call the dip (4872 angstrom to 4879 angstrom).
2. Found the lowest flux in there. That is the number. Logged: 5.016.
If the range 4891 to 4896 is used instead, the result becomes 5.462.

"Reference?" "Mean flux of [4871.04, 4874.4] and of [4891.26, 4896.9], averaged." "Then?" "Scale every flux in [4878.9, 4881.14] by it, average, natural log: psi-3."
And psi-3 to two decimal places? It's 0.13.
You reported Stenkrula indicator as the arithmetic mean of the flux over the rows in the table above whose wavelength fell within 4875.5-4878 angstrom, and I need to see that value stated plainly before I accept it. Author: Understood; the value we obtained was 5.66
